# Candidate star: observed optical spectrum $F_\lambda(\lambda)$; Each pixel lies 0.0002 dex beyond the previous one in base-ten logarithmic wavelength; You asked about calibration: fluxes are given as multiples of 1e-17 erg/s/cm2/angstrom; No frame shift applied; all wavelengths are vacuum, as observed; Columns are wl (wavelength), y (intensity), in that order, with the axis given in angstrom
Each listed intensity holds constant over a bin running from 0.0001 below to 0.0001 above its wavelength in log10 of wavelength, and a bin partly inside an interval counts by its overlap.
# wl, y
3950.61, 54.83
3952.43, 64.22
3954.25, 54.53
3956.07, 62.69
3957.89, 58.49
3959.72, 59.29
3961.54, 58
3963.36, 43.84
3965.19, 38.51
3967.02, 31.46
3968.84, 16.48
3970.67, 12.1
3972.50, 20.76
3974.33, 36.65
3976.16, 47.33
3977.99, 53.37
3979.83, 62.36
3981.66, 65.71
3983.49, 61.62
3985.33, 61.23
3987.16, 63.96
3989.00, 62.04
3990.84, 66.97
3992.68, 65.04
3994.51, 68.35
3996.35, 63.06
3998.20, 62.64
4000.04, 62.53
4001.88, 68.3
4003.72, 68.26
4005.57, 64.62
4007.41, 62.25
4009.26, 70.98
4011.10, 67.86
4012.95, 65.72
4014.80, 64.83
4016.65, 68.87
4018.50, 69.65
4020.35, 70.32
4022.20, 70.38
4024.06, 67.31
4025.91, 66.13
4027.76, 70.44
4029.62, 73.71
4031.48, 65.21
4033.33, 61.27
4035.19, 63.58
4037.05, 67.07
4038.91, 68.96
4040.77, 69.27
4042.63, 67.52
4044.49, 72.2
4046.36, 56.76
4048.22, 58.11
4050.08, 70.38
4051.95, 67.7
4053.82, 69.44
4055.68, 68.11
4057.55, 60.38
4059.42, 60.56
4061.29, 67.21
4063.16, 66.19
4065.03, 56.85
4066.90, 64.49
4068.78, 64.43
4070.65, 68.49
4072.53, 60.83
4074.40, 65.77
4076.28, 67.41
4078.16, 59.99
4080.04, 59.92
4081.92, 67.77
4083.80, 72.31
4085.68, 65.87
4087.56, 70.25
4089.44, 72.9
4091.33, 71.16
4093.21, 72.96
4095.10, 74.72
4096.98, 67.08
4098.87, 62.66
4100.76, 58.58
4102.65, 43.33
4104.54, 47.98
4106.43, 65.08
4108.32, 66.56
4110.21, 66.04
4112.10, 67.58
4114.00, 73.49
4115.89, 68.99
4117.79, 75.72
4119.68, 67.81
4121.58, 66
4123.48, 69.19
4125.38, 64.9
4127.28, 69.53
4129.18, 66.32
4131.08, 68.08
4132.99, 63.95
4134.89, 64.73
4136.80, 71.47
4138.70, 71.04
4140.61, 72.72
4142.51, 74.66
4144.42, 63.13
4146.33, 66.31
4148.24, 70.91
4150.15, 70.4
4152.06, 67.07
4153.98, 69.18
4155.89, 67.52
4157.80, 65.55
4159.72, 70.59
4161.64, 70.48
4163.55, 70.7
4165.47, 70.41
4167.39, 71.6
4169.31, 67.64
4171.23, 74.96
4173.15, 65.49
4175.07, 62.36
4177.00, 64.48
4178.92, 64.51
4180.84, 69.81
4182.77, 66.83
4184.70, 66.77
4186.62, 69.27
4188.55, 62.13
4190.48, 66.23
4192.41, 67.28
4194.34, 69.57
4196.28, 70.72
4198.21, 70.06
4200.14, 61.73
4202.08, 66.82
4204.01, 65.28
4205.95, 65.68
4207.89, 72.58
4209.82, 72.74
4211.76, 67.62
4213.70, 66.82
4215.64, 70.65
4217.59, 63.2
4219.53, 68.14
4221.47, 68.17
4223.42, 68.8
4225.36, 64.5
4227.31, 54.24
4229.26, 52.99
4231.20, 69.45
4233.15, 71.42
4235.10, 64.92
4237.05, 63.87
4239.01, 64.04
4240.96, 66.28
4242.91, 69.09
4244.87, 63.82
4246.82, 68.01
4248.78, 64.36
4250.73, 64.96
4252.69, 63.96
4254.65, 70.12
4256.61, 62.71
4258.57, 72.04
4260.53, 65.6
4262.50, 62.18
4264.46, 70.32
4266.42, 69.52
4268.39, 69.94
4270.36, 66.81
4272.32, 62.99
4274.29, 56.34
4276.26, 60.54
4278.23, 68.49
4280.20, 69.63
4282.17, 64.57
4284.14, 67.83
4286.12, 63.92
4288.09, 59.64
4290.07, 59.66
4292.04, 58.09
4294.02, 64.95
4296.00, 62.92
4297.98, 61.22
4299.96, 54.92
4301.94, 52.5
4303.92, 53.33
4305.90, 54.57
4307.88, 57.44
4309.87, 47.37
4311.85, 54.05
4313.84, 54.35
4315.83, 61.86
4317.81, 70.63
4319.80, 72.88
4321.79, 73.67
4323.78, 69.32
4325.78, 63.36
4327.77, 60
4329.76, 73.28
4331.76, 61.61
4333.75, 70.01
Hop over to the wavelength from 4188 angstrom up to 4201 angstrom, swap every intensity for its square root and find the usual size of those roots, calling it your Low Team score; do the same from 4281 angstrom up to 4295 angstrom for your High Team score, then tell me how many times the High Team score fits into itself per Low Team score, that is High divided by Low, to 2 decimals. 0.97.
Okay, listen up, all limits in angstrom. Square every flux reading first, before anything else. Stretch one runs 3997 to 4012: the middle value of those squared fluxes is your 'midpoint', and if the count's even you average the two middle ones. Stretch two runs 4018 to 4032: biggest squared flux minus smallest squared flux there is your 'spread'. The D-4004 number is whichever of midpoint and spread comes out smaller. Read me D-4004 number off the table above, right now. 1181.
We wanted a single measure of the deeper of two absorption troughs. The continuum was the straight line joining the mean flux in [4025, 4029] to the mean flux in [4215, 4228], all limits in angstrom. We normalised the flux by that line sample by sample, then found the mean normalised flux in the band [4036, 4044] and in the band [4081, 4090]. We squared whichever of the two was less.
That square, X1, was 1.00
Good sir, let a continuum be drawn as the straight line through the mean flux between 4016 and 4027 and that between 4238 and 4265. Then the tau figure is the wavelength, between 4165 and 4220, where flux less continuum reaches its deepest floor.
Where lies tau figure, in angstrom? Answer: 4200.14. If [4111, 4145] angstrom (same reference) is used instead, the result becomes 4144.42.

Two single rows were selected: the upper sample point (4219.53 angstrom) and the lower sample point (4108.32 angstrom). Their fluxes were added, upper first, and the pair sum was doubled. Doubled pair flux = 269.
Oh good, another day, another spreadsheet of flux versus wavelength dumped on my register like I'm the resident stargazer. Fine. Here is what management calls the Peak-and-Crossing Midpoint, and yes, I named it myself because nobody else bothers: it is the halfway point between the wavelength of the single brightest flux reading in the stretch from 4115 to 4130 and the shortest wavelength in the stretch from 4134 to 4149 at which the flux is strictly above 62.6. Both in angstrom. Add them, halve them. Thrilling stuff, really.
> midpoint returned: 4126.3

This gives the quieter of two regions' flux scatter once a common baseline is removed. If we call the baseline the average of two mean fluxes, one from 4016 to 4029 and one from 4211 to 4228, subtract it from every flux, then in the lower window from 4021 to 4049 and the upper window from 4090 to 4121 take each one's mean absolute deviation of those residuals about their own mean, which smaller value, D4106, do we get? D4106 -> 3.7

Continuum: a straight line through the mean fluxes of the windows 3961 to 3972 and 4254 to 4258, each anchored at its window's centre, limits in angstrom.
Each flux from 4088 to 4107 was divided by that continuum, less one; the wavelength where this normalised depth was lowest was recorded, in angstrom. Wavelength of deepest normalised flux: 4102.65 angstrom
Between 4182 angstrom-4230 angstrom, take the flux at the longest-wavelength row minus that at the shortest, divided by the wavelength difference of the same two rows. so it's -0.30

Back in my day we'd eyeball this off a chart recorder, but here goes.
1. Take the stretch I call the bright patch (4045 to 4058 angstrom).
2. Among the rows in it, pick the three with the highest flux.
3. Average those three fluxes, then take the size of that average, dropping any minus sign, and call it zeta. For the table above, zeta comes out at 69.3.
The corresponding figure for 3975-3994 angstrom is 65.9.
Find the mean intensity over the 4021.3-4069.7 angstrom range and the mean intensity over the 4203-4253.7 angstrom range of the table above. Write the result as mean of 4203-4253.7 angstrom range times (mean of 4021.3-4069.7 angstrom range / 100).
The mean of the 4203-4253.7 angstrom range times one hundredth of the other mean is 43.5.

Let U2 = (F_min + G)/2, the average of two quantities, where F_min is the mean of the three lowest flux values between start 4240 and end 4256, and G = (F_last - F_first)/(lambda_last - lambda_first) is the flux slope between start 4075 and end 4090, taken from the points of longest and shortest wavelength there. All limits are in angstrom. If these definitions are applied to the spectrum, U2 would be 32.2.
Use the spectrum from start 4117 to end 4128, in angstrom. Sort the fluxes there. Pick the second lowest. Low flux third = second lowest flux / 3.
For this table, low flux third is 22.0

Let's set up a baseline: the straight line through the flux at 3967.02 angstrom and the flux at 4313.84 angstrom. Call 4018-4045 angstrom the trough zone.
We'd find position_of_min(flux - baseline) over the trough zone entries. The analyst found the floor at 4033.33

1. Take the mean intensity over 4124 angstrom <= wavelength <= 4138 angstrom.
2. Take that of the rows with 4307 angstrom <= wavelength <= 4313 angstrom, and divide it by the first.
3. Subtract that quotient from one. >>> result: 0.21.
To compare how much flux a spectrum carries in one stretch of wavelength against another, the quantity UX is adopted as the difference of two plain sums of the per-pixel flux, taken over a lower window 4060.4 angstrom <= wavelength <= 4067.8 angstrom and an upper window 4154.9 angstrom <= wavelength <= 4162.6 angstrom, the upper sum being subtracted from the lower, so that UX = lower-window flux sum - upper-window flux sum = -19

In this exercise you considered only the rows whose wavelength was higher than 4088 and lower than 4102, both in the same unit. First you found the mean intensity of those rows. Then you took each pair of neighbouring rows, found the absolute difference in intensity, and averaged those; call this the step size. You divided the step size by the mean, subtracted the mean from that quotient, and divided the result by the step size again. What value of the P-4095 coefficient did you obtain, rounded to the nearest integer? -19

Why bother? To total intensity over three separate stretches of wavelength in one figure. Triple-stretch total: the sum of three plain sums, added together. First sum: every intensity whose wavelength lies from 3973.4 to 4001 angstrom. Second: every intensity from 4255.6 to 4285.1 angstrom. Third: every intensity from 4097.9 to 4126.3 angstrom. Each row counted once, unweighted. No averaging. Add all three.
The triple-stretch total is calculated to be 2856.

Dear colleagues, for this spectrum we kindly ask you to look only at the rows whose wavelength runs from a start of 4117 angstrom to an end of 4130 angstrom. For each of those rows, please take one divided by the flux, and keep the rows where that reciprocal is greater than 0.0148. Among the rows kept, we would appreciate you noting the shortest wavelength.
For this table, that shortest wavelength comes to 4121.58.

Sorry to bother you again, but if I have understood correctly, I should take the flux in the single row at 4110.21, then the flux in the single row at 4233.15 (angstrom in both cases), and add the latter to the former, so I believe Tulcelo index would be 137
